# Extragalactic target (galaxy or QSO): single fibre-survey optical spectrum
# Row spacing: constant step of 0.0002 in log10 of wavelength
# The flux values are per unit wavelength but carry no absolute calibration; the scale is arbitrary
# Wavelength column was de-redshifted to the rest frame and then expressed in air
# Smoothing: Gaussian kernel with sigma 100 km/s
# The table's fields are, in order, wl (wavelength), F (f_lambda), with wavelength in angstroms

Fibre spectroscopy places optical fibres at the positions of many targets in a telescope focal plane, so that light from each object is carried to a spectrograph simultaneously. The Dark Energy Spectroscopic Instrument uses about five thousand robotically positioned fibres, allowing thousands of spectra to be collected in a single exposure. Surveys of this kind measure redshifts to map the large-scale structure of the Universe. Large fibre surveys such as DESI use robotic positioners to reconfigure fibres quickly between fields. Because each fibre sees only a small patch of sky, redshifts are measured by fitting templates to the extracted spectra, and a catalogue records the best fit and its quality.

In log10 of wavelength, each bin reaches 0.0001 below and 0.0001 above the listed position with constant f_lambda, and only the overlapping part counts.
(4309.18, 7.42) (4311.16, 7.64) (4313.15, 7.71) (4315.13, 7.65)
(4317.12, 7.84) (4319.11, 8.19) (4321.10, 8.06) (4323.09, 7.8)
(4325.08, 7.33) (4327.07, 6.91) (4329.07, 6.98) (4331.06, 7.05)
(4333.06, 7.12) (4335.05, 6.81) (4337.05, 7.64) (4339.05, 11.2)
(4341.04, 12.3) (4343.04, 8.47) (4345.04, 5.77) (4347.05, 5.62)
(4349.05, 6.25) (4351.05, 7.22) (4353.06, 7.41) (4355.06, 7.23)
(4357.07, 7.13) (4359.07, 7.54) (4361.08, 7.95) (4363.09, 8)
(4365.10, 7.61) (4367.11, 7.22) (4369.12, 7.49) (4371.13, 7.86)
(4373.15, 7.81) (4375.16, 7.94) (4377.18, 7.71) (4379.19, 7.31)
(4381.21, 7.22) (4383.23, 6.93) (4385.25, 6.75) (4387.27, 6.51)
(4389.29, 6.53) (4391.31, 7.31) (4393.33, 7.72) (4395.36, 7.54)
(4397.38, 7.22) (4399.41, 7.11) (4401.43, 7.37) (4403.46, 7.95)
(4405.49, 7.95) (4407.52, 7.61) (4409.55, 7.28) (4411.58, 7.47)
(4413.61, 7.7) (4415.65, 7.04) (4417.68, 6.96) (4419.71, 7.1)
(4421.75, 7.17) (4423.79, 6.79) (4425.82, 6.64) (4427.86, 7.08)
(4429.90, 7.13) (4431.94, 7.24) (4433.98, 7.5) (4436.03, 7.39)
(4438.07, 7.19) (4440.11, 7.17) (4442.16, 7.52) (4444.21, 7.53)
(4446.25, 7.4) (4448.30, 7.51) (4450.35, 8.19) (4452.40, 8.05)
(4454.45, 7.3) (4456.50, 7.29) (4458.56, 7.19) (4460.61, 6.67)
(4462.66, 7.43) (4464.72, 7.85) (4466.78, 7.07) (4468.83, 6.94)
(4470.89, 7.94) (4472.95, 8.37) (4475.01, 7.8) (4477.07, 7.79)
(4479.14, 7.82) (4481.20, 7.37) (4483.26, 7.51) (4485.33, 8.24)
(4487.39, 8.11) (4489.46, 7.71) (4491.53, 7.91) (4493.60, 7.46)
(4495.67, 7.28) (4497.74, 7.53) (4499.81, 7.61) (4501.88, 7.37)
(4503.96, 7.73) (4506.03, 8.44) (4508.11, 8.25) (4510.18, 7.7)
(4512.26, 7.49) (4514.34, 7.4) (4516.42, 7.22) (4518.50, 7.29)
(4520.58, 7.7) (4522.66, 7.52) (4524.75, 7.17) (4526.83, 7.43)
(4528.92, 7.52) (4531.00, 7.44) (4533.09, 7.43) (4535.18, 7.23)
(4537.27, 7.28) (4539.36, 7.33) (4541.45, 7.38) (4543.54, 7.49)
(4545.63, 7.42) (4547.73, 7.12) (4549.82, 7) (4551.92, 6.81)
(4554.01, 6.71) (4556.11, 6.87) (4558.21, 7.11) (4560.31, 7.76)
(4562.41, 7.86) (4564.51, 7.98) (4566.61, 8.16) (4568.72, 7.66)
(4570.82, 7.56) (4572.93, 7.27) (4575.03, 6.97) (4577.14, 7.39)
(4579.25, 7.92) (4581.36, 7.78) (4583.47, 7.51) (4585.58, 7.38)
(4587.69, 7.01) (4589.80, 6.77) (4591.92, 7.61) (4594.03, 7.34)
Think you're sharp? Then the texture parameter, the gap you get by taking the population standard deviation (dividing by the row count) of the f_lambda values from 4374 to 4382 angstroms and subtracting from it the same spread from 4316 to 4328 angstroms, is -0.15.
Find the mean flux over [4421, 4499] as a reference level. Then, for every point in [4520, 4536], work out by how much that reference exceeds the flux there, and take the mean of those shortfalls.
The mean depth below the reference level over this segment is 0.05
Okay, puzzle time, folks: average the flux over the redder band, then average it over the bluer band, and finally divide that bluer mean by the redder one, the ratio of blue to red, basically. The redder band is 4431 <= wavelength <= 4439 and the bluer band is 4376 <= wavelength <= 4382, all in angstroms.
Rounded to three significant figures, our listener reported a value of 1.01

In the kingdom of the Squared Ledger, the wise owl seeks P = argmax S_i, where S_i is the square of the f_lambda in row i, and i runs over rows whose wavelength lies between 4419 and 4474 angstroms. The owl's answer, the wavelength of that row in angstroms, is 4472.95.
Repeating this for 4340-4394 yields 4341.04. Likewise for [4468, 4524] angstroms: 4506.03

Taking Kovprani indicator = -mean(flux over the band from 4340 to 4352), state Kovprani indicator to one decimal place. -7.6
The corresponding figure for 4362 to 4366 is -7.8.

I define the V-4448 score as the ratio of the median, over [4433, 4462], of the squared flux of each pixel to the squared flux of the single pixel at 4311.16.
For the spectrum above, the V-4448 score 0.94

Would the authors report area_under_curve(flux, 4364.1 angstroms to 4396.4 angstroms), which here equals 237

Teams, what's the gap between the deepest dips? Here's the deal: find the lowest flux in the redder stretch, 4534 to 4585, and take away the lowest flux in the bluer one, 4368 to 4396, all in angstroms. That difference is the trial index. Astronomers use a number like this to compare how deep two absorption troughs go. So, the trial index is 0.2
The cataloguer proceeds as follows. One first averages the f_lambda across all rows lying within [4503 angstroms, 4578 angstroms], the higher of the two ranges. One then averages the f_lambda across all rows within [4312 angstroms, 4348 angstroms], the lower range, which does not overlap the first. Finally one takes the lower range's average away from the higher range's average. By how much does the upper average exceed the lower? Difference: -0.4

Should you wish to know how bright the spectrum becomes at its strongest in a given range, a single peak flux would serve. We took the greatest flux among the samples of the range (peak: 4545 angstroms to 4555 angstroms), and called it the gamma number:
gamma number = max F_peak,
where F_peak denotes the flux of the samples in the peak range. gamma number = 7.42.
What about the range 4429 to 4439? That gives 7.5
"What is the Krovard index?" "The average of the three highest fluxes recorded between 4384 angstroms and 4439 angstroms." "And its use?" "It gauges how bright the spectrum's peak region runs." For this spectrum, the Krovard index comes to 7.87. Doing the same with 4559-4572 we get 8.00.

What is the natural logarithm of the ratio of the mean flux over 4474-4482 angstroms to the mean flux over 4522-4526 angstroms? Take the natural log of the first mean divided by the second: 0.05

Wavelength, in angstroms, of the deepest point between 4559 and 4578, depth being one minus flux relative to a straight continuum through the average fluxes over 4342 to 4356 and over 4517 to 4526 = 4575.03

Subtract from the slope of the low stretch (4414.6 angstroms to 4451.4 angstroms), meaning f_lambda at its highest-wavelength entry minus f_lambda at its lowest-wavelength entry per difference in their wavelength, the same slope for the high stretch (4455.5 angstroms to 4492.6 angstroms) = 0.015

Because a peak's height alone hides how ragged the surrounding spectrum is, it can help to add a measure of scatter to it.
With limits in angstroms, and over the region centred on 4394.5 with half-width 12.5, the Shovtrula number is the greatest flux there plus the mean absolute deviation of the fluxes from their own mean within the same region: 8.3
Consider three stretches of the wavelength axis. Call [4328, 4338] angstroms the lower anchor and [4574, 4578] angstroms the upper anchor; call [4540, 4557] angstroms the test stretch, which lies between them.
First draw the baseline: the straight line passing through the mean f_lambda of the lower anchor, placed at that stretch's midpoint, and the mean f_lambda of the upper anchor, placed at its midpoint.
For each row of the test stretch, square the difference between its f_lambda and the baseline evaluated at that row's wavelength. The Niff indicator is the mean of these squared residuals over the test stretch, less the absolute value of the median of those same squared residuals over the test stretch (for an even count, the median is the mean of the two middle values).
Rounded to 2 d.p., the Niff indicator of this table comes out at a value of 0.01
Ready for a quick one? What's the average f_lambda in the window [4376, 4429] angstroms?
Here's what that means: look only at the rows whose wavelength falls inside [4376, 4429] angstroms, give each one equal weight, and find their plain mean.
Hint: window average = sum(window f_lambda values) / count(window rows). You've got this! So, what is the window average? 7.23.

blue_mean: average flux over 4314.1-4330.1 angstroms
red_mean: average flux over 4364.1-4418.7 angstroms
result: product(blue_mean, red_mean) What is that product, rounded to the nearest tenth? 56.0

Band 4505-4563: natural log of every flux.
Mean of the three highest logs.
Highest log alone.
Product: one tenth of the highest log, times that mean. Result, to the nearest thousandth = 0.448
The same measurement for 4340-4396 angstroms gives 0.563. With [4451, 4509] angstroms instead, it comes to 0.453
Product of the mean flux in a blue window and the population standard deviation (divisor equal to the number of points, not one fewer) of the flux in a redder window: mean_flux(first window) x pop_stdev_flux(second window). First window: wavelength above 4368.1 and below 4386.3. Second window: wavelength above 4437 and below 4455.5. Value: 2.5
